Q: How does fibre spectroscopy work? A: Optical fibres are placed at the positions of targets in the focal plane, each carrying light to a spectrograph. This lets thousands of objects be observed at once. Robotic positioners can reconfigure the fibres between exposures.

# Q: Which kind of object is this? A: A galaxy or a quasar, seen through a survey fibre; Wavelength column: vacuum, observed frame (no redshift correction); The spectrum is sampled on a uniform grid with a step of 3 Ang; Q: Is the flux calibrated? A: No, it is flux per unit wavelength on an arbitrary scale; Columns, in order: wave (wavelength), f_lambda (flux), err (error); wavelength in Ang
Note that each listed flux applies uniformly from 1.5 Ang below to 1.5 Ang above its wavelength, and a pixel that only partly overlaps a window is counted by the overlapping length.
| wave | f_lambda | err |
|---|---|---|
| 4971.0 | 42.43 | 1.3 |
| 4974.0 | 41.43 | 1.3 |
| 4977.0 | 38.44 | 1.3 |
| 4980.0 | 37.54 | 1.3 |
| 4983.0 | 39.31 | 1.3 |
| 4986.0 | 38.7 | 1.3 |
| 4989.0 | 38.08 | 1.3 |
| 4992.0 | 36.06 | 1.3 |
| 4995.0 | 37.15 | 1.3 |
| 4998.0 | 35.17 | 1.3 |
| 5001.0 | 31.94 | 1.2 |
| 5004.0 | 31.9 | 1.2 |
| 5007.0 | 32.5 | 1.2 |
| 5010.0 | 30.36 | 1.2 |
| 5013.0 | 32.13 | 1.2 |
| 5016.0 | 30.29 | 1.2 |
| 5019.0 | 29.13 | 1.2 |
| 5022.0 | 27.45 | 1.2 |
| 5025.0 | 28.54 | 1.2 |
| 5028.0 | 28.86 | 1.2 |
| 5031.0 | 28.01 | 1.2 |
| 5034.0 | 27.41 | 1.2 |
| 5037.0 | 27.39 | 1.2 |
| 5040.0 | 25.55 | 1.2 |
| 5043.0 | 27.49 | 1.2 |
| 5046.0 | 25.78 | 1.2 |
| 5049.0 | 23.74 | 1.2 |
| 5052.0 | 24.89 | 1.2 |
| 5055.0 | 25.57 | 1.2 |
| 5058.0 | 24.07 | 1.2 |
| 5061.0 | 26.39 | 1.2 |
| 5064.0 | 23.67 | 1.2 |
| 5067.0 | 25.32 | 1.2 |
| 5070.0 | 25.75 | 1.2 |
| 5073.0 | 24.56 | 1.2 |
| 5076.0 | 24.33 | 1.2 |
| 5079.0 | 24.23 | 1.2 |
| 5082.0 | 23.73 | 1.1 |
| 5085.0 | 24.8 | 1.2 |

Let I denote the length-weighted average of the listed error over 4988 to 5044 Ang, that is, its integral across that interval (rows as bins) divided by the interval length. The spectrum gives 1.22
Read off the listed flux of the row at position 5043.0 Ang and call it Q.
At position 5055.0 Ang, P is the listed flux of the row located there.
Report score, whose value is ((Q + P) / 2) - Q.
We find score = -1.0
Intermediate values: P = 25.57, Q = 27.49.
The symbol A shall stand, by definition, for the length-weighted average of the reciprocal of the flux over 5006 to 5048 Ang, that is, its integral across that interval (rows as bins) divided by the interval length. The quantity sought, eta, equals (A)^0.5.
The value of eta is 0.188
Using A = 0.0352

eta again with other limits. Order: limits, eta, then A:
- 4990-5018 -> 0.174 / 0.0304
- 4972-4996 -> 0.161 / 0.0261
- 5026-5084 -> 0.198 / 0.0391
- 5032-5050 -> 0.195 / 0.0381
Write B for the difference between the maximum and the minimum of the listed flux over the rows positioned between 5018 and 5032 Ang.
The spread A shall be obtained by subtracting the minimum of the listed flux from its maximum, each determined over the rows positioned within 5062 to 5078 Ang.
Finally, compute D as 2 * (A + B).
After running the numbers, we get 8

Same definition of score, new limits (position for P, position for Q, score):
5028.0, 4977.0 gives -4.8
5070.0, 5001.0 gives -3.1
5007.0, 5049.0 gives 4.4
